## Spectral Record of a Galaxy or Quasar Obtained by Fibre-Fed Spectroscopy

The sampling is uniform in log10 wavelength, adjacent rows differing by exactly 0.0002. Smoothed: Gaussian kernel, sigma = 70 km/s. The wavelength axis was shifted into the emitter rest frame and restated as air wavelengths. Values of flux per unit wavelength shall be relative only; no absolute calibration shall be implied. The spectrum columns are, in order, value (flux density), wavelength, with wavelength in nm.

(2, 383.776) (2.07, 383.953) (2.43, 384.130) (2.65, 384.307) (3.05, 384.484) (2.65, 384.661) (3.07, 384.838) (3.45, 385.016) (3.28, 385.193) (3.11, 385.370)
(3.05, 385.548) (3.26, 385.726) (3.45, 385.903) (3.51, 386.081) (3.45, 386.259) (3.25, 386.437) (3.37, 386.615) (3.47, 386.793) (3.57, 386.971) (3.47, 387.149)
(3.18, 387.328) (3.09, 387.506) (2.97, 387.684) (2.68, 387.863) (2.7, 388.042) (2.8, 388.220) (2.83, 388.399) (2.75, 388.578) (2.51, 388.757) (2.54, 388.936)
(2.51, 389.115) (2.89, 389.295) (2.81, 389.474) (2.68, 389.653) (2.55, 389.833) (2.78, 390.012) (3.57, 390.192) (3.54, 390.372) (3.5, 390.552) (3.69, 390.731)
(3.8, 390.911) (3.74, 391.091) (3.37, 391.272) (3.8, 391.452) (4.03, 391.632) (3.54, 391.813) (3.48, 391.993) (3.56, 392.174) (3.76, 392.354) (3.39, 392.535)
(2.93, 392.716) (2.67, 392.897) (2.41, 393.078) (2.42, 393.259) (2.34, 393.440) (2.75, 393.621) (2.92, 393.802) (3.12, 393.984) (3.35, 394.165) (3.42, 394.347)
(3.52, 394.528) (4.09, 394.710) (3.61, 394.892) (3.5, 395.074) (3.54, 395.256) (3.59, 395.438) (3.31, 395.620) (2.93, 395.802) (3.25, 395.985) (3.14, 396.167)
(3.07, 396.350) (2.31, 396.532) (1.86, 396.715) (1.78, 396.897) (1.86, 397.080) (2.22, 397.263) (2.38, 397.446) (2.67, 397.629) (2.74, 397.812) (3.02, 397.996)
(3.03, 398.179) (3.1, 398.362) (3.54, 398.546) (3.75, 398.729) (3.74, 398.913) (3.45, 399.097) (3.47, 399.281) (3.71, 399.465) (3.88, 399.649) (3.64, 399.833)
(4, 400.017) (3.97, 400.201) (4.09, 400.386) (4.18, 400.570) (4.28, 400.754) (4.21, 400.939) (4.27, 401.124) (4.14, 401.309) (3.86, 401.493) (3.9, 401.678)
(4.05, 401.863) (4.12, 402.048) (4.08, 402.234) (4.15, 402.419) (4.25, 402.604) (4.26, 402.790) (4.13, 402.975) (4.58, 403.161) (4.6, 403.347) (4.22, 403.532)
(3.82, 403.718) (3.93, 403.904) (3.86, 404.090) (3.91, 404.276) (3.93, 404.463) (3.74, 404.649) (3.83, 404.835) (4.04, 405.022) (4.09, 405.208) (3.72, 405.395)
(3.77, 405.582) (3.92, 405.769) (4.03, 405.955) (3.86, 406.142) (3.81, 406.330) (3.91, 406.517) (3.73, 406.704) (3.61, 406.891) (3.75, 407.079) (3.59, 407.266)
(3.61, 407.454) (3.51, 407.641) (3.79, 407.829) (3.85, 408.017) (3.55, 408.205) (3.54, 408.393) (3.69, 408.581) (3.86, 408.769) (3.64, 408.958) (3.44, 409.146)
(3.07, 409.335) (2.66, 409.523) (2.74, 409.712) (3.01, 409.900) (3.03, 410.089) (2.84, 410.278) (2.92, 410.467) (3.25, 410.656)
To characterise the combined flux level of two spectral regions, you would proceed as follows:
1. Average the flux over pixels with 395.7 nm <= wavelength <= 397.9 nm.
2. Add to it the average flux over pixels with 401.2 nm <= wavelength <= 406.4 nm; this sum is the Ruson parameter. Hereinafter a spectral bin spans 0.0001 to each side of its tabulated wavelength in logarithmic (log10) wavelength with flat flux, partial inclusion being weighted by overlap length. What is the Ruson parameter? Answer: 6.54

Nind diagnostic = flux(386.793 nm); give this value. 3.47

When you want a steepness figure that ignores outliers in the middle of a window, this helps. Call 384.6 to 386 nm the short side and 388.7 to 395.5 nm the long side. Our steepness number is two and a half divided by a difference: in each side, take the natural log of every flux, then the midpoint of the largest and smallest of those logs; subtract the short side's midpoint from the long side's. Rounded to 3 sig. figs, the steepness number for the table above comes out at 109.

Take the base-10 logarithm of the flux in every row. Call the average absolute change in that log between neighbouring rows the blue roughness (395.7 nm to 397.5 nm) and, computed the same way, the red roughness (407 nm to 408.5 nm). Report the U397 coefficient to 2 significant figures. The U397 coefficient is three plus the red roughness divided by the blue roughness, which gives 3.3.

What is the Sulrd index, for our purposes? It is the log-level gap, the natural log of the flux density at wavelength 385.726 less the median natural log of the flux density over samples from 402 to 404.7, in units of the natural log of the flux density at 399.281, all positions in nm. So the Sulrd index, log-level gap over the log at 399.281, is -0.19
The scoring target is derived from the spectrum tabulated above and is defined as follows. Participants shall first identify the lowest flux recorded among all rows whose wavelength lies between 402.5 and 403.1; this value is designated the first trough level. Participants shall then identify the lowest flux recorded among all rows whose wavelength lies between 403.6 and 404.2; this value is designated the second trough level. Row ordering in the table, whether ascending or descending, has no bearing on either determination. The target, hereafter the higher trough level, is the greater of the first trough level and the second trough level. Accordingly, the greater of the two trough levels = 4.13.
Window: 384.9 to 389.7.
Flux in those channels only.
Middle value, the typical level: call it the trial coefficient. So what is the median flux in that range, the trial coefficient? 3.1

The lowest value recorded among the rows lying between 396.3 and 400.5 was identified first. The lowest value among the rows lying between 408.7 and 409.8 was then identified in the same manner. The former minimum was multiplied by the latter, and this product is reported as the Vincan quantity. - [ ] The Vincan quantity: 4.7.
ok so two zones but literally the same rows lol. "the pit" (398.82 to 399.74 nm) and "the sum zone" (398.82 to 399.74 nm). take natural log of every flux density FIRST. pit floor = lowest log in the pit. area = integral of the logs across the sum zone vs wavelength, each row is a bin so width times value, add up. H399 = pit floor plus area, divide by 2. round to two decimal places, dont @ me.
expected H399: 1.21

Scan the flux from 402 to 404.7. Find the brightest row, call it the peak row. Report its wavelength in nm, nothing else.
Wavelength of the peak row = 403.347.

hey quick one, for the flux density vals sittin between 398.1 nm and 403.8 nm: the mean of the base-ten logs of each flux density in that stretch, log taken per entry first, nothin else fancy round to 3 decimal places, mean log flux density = 0.595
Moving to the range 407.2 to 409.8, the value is 0.537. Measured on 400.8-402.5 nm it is 0.611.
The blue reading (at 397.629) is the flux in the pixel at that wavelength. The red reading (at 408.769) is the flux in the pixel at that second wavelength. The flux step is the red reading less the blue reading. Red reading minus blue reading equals 1.2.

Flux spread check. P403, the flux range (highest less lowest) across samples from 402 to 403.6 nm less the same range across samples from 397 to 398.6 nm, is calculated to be -1.2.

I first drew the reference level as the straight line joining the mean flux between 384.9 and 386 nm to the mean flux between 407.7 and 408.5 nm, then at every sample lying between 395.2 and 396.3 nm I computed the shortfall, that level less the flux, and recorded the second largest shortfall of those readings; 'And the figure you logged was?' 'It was 0.32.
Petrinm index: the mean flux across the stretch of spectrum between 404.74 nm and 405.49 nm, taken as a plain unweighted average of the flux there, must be 3.9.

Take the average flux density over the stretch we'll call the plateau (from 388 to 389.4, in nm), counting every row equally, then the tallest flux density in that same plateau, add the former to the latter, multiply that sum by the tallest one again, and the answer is 16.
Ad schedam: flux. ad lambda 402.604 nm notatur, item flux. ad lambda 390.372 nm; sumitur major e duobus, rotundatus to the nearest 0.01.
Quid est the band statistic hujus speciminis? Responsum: 4.25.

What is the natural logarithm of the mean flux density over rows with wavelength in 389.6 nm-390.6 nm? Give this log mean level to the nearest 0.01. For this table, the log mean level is 1.13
